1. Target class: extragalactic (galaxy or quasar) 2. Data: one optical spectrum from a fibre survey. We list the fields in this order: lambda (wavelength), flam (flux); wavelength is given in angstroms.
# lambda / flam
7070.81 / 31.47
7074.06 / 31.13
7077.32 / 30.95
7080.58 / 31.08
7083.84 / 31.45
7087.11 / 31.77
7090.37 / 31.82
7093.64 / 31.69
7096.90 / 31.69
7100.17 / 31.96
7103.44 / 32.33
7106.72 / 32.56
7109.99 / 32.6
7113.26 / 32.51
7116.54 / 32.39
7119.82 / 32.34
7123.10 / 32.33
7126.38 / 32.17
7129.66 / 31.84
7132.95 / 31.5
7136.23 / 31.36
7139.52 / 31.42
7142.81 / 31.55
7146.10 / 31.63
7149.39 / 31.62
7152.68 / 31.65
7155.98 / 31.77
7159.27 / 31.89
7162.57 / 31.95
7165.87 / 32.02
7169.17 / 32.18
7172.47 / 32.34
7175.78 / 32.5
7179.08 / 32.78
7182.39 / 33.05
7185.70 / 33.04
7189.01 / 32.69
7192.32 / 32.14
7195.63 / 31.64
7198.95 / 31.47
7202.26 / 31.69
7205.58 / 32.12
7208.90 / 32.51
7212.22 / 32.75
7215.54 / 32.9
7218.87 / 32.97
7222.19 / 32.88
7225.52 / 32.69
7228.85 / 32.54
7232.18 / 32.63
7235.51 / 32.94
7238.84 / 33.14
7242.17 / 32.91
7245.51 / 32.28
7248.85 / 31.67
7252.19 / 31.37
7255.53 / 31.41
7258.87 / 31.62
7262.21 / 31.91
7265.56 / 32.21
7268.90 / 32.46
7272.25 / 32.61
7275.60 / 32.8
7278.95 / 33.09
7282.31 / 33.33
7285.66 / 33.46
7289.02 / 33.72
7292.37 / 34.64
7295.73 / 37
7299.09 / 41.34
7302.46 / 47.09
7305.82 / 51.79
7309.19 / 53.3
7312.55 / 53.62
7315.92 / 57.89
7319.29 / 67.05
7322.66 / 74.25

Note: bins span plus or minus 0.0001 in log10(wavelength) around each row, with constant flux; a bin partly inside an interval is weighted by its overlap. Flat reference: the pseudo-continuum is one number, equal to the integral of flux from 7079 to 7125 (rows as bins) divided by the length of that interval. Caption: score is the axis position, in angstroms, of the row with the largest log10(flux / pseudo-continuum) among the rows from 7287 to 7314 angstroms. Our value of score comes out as 7312.55 angstroms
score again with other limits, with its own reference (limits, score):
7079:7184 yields 7182.39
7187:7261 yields 7238.84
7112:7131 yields 7113.26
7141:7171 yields 7169.17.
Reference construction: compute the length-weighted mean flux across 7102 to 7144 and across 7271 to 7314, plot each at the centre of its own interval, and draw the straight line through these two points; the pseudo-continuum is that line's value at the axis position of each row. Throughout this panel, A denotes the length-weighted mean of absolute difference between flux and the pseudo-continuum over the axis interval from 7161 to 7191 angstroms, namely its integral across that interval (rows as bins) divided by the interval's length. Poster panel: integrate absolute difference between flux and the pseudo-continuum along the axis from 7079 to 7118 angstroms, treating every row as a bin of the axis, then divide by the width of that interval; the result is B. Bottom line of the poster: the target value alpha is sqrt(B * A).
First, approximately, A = 2.0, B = 1.0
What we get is 1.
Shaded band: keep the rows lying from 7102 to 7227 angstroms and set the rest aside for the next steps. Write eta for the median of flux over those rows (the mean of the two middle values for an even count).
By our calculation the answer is 32.3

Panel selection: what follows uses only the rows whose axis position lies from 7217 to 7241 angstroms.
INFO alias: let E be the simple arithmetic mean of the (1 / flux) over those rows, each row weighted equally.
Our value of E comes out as 0.0305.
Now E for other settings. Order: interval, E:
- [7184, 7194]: 0.0307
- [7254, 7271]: 0.0313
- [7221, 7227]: 0.0305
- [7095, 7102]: 0.0314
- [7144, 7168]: 0.0315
